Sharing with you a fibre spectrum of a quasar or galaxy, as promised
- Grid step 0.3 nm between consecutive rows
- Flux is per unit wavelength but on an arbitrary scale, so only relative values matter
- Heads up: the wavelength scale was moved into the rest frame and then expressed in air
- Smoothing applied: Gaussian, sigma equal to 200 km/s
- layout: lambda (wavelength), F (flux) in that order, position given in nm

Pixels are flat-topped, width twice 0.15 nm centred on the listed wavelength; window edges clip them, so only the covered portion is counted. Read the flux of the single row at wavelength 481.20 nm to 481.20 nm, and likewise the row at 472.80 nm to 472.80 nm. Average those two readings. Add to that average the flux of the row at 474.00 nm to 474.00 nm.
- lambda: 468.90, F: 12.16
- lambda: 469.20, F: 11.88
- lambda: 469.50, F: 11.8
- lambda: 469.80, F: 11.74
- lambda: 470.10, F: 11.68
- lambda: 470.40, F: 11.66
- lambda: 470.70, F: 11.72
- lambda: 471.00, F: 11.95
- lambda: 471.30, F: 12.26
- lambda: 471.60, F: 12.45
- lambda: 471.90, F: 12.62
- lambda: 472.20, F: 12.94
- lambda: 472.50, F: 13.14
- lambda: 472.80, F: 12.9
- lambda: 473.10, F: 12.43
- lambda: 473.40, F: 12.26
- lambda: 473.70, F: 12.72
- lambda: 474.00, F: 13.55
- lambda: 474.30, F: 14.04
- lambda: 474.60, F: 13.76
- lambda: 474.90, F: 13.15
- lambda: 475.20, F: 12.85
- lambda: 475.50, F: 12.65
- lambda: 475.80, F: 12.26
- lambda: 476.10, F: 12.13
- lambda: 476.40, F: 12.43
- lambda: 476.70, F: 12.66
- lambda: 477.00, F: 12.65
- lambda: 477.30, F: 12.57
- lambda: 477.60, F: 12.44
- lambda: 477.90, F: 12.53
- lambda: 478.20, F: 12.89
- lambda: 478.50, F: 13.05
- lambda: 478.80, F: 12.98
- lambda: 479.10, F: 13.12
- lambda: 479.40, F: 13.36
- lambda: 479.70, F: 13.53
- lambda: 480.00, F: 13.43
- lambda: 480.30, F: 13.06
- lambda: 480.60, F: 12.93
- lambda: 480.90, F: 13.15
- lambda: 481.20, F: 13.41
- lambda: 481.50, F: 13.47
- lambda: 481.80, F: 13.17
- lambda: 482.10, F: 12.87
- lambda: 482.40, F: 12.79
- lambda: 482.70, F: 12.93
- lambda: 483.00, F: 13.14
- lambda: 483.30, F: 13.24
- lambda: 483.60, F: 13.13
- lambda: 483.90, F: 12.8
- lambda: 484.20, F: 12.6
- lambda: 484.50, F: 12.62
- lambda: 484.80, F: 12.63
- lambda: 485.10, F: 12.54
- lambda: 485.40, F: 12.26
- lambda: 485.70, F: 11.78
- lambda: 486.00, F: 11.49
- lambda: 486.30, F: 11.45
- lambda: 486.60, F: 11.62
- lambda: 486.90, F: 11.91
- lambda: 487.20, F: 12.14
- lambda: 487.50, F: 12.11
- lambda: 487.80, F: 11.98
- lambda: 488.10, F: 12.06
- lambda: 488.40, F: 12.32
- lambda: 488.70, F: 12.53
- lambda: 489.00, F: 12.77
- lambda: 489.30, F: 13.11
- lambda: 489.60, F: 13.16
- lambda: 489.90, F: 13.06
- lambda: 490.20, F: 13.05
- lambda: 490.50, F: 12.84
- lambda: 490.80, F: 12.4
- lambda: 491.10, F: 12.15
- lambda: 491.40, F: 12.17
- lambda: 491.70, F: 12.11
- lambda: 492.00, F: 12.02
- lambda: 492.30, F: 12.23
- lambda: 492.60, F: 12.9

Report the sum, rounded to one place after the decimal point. 26.7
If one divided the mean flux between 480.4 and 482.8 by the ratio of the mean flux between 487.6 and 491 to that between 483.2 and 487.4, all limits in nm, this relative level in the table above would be 12.72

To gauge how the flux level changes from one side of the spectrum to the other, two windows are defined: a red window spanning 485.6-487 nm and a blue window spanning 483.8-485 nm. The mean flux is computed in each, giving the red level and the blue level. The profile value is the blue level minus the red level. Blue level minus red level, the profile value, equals 1.0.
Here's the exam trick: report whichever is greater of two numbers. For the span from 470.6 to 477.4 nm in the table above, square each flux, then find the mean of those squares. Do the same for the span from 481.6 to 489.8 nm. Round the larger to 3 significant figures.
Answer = 162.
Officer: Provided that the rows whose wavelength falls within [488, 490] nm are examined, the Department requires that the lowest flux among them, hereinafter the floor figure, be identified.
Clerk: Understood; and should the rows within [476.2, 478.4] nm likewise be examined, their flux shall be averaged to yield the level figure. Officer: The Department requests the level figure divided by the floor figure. 1.04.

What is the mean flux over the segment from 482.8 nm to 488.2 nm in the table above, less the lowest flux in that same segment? 0.86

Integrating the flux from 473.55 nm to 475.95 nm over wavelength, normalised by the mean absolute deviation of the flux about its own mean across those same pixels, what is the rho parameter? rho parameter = 63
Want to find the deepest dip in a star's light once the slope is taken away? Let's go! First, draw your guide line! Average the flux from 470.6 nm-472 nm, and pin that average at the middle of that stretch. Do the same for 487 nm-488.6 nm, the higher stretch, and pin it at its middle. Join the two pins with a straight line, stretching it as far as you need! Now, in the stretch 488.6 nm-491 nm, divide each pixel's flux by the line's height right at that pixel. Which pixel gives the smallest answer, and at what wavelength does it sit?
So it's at 490.80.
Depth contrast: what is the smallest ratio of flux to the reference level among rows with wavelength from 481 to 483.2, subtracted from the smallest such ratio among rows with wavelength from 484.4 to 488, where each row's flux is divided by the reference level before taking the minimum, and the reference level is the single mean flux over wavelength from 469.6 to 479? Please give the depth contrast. -0.11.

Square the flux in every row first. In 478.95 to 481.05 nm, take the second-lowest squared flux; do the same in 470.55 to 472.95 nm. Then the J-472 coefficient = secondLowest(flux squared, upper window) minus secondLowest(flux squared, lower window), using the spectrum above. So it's 28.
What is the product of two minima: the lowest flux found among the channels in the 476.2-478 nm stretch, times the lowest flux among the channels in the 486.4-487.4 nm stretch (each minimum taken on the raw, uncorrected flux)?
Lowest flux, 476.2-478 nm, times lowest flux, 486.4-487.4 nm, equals 144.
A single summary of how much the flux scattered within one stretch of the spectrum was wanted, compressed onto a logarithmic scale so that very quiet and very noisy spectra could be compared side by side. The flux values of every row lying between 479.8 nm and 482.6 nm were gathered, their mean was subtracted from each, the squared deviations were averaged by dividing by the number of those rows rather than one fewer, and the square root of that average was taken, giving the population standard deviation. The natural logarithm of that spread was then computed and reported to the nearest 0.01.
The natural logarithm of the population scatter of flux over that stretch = -1.43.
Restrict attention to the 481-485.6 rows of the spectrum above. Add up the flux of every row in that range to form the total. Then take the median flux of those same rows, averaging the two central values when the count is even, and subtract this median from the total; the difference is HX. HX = 181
